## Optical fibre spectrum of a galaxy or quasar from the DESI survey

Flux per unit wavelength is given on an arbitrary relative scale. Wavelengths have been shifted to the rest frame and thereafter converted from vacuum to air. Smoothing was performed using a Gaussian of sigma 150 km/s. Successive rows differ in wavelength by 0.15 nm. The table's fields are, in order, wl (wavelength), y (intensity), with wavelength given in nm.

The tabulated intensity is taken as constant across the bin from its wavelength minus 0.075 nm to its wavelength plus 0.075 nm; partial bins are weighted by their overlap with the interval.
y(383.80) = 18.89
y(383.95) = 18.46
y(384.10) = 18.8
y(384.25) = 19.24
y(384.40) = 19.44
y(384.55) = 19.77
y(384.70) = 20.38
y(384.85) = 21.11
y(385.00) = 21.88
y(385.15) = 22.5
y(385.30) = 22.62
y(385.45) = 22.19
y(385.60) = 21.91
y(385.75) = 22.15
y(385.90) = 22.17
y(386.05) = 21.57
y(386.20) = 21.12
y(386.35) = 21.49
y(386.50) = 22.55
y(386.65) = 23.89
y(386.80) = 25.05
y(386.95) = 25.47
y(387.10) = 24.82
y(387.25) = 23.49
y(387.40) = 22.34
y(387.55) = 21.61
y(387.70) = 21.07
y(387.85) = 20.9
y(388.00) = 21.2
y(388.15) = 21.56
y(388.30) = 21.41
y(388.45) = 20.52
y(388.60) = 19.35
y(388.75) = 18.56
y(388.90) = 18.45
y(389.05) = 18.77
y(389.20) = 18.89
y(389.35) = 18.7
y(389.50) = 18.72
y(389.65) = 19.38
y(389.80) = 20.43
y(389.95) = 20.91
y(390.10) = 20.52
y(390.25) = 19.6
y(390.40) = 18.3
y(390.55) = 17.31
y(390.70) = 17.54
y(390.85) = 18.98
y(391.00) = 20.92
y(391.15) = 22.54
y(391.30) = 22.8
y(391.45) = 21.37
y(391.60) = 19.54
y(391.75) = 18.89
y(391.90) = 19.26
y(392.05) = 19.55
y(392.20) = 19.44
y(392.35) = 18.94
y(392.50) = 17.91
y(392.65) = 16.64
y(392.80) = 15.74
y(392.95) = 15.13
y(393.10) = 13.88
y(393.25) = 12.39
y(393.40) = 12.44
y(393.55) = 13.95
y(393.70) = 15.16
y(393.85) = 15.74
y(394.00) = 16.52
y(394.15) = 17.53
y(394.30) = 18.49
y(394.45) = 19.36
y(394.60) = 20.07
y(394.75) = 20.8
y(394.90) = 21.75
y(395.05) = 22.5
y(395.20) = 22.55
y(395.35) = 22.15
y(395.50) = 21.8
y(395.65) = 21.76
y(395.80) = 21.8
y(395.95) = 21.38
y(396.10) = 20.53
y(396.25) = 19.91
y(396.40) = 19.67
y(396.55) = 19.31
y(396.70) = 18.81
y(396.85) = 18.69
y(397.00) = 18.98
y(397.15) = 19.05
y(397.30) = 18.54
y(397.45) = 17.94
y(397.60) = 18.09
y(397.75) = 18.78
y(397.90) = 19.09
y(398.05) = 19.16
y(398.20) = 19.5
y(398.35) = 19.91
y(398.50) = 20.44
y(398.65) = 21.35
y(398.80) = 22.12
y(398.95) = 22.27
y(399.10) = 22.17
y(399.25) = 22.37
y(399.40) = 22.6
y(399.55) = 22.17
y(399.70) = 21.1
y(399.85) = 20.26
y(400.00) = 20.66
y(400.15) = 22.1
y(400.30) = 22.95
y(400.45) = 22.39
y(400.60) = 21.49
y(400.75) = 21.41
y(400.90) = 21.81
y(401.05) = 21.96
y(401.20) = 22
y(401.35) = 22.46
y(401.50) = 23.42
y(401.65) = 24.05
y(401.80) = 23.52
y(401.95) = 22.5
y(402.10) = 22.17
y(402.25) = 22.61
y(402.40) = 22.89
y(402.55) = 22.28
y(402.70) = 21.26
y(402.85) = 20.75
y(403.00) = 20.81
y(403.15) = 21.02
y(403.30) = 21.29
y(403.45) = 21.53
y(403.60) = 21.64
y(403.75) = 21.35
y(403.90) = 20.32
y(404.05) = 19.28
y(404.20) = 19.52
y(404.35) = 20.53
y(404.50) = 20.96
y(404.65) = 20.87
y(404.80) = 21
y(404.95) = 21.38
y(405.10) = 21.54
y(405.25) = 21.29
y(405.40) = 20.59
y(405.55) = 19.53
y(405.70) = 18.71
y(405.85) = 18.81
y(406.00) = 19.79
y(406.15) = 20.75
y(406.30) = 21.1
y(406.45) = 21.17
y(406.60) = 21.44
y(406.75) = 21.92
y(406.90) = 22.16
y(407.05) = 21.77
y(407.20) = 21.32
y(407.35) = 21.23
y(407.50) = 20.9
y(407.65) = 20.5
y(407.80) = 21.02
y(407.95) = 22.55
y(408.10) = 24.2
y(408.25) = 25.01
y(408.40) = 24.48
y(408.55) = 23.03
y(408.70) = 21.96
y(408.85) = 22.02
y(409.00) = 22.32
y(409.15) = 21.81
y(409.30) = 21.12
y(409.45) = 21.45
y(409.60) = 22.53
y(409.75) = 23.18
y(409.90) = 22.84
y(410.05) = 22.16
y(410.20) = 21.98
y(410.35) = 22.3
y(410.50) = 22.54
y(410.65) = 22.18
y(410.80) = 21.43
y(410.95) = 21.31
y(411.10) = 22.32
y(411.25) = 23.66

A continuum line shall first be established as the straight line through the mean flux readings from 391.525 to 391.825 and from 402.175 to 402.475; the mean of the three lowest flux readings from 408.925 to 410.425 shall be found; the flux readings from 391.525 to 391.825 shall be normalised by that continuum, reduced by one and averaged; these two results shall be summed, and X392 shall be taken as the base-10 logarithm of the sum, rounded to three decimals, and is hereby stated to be 1.332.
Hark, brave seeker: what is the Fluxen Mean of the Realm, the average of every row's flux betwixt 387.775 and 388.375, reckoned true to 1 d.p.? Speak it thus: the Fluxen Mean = 21.3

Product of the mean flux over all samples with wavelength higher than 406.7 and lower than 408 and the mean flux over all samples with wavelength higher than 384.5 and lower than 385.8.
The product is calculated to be 464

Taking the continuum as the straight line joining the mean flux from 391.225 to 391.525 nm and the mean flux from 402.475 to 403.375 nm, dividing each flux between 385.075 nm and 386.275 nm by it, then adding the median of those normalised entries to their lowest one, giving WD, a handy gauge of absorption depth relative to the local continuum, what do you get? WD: 1.92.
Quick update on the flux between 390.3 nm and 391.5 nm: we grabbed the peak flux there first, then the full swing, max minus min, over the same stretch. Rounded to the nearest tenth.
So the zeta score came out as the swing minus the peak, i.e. -17.3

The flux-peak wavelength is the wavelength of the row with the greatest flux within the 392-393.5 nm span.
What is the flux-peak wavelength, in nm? 392.05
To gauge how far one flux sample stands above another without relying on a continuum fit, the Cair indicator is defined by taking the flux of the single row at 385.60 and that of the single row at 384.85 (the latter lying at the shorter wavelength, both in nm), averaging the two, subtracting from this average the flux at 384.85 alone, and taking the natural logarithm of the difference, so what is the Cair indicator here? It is -0.9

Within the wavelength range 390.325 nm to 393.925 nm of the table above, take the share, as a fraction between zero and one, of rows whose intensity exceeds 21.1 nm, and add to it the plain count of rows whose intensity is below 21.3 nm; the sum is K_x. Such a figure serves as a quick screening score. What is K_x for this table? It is 21.1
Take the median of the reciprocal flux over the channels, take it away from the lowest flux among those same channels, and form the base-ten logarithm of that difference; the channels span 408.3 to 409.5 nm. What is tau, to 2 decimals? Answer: 1.32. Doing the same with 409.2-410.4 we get 1.32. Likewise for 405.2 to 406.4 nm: 1.27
